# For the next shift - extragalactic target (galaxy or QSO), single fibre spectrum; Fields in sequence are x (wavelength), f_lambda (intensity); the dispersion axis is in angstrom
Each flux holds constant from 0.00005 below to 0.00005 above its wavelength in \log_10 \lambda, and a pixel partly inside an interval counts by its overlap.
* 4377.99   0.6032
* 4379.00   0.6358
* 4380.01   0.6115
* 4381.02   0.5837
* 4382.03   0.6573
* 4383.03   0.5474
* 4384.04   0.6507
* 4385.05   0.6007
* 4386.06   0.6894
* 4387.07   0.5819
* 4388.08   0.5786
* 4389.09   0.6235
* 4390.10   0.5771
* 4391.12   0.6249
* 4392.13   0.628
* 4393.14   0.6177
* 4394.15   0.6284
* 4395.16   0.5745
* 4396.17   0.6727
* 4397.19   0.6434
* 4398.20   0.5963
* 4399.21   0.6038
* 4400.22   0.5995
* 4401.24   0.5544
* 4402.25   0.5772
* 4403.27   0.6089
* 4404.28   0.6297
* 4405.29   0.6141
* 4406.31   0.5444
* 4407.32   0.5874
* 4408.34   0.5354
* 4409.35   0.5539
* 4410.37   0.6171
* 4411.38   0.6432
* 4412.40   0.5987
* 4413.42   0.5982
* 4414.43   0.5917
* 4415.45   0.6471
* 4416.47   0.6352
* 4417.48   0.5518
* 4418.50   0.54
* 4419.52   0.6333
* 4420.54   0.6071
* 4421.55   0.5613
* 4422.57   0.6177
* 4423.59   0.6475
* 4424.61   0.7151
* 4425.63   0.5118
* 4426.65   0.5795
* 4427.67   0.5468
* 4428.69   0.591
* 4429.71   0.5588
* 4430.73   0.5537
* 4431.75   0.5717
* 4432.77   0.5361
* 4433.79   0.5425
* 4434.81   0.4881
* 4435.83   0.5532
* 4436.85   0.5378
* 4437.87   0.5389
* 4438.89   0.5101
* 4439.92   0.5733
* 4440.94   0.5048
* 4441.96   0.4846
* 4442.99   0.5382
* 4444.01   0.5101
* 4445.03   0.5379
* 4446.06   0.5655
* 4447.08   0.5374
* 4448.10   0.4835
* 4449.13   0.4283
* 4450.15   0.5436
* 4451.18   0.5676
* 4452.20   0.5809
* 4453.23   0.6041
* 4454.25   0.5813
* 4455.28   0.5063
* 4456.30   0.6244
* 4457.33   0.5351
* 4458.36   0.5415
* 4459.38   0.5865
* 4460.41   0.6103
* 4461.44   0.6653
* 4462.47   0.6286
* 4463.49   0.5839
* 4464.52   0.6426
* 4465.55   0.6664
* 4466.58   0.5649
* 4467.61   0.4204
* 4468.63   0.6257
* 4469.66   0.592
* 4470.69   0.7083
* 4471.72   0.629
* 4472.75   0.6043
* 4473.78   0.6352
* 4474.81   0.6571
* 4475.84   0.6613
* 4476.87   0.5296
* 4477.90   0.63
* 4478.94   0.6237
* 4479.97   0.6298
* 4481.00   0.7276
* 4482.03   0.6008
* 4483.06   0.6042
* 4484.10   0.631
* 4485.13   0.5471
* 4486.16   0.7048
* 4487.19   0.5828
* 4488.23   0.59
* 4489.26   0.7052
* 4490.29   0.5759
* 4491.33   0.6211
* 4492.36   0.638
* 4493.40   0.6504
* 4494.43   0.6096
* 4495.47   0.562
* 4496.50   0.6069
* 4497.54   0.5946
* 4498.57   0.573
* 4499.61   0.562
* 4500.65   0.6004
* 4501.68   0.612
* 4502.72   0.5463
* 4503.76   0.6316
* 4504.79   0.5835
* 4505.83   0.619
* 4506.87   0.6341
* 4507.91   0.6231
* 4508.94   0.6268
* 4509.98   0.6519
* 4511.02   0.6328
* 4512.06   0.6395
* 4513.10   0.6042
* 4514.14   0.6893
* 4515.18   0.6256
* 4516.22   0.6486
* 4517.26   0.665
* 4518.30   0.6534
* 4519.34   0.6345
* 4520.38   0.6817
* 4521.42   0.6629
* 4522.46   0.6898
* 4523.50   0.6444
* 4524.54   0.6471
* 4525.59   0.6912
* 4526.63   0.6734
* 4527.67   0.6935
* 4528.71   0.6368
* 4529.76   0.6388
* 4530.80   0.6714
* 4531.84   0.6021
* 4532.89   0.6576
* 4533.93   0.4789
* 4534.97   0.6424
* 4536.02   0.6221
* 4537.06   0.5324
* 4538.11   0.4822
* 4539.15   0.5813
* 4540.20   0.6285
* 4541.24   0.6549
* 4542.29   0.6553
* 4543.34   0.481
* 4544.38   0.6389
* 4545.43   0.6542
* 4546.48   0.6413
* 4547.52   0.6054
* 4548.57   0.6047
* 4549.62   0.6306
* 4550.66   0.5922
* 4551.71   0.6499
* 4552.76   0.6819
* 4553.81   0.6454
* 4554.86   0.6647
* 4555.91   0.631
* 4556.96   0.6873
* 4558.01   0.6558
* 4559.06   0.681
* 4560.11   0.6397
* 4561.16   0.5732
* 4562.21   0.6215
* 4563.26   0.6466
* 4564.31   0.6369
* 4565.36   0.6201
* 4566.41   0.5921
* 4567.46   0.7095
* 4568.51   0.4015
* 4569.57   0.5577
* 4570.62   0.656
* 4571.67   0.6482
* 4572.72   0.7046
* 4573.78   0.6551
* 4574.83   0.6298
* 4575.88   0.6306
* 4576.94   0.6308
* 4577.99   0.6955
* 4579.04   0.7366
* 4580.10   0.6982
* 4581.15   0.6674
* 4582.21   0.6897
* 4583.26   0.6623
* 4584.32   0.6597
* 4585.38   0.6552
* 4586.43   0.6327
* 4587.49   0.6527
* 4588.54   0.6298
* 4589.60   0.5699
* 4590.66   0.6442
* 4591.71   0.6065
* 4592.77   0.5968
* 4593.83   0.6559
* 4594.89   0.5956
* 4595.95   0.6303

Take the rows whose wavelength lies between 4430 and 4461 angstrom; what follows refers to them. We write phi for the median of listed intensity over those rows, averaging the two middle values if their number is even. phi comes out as 0.54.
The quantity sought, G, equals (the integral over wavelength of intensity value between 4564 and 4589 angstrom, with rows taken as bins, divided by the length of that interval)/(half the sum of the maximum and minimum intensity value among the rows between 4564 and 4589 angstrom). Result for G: 1.13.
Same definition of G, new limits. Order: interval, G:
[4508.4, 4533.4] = 1.01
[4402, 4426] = 0.98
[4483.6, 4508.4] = 0.97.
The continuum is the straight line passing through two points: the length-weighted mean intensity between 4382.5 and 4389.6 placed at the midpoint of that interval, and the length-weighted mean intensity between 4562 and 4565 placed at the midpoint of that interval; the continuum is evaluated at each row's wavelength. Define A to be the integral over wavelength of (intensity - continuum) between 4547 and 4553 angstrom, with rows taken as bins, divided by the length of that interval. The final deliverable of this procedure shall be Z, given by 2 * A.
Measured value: -0.019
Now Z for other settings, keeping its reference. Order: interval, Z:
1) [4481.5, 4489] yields -0.026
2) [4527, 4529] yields 0.076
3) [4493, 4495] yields 0.002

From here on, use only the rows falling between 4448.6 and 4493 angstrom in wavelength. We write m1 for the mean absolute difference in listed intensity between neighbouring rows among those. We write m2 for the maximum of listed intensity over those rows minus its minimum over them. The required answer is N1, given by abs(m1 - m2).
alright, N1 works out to 0.24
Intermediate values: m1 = 0.065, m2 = 0.31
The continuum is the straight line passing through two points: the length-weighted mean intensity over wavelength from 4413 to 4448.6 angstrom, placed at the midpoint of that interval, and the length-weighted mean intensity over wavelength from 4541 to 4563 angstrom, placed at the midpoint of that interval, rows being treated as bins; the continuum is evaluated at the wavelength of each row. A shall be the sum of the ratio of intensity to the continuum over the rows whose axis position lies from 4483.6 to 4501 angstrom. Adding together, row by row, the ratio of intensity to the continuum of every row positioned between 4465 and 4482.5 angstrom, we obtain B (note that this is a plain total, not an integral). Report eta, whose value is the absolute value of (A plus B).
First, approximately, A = 17.3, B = 17.88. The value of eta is 35.2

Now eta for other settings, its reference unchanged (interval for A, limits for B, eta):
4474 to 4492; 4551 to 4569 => 34.8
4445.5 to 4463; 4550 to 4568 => 33.8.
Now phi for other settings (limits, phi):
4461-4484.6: 0.63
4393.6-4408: 0.60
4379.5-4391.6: 0.61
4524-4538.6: 0.64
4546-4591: 0.65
